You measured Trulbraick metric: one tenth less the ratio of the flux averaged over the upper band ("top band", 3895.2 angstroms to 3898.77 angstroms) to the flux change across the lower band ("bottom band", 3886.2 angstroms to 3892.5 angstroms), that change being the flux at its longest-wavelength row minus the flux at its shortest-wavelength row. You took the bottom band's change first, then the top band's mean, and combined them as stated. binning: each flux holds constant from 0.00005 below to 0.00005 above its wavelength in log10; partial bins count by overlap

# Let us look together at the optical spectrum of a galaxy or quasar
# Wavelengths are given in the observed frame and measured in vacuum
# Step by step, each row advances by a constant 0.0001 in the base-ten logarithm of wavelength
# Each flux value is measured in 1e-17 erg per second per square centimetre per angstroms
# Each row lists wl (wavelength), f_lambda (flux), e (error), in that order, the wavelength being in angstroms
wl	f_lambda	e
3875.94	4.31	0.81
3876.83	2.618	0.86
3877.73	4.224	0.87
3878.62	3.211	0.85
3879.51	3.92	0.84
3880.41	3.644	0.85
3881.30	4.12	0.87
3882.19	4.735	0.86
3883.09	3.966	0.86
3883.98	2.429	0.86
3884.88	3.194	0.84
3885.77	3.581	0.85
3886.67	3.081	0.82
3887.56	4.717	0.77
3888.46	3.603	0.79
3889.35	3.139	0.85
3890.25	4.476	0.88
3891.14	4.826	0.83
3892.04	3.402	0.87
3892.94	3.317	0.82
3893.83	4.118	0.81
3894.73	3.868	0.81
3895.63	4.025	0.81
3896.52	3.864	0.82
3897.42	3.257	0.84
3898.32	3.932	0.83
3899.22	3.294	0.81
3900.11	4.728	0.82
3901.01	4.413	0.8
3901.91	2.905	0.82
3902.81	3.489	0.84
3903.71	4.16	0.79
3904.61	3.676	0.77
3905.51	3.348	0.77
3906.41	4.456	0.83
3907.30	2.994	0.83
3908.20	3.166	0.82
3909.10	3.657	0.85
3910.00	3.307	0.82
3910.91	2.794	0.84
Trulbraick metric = -11.6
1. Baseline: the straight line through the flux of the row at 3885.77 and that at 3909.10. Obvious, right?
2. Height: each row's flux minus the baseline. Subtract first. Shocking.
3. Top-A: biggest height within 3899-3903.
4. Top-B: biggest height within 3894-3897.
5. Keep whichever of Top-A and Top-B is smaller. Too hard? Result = 0.4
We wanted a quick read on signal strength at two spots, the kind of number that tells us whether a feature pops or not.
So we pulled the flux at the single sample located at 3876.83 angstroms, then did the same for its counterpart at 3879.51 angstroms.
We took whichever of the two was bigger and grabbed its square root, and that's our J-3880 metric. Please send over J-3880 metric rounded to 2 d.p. 1.98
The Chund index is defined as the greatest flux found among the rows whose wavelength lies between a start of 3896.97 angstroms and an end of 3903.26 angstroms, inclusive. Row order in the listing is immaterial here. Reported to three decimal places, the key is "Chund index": 4.728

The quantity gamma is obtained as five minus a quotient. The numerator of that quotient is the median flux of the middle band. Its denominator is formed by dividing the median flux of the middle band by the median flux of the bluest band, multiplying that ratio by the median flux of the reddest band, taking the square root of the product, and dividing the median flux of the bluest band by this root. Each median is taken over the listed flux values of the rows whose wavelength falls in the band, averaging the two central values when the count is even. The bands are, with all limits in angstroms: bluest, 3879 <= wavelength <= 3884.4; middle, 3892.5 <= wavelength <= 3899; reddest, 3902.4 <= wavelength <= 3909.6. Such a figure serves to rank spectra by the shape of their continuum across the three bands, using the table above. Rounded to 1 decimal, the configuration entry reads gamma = 3.2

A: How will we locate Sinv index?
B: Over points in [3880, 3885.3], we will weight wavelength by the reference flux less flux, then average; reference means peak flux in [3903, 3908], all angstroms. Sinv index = 3883.4 angstroms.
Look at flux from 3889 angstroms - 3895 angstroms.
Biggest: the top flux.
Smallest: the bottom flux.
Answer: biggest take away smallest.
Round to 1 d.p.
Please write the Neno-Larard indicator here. 1.7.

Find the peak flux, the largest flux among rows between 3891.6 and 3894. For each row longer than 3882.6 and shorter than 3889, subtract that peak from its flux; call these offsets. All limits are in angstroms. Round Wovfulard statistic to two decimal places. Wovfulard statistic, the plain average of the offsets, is -0.61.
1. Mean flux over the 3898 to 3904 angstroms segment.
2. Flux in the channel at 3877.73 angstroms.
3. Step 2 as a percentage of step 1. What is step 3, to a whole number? 110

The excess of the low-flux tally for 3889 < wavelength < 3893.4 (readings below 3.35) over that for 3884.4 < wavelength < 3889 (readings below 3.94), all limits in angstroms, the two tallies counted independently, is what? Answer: -2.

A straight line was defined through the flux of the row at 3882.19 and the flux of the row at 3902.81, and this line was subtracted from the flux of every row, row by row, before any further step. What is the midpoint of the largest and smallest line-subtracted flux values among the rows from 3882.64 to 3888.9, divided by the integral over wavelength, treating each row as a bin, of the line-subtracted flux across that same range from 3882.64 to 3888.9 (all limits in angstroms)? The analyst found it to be 0.150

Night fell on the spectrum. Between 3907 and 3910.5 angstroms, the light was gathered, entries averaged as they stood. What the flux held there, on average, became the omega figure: 3.28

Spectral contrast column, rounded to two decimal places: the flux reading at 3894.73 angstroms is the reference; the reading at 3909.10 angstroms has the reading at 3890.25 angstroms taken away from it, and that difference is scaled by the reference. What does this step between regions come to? -0.21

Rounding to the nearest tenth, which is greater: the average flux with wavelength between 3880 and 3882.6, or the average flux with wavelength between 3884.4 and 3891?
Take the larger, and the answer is 4.2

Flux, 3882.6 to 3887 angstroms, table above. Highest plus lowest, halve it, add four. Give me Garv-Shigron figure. 7.20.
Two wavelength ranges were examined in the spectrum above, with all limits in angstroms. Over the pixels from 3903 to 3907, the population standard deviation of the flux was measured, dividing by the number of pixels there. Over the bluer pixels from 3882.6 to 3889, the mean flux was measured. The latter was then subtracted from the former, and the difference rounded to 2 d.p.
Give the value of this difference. -3.08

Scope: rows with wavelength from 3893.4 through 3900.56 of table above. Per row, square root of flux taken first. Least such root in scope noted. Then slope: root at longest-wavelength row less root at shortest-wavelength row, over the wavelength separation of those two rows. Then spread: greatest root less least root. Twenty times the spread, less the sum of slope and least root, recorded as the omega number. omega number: 5.6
